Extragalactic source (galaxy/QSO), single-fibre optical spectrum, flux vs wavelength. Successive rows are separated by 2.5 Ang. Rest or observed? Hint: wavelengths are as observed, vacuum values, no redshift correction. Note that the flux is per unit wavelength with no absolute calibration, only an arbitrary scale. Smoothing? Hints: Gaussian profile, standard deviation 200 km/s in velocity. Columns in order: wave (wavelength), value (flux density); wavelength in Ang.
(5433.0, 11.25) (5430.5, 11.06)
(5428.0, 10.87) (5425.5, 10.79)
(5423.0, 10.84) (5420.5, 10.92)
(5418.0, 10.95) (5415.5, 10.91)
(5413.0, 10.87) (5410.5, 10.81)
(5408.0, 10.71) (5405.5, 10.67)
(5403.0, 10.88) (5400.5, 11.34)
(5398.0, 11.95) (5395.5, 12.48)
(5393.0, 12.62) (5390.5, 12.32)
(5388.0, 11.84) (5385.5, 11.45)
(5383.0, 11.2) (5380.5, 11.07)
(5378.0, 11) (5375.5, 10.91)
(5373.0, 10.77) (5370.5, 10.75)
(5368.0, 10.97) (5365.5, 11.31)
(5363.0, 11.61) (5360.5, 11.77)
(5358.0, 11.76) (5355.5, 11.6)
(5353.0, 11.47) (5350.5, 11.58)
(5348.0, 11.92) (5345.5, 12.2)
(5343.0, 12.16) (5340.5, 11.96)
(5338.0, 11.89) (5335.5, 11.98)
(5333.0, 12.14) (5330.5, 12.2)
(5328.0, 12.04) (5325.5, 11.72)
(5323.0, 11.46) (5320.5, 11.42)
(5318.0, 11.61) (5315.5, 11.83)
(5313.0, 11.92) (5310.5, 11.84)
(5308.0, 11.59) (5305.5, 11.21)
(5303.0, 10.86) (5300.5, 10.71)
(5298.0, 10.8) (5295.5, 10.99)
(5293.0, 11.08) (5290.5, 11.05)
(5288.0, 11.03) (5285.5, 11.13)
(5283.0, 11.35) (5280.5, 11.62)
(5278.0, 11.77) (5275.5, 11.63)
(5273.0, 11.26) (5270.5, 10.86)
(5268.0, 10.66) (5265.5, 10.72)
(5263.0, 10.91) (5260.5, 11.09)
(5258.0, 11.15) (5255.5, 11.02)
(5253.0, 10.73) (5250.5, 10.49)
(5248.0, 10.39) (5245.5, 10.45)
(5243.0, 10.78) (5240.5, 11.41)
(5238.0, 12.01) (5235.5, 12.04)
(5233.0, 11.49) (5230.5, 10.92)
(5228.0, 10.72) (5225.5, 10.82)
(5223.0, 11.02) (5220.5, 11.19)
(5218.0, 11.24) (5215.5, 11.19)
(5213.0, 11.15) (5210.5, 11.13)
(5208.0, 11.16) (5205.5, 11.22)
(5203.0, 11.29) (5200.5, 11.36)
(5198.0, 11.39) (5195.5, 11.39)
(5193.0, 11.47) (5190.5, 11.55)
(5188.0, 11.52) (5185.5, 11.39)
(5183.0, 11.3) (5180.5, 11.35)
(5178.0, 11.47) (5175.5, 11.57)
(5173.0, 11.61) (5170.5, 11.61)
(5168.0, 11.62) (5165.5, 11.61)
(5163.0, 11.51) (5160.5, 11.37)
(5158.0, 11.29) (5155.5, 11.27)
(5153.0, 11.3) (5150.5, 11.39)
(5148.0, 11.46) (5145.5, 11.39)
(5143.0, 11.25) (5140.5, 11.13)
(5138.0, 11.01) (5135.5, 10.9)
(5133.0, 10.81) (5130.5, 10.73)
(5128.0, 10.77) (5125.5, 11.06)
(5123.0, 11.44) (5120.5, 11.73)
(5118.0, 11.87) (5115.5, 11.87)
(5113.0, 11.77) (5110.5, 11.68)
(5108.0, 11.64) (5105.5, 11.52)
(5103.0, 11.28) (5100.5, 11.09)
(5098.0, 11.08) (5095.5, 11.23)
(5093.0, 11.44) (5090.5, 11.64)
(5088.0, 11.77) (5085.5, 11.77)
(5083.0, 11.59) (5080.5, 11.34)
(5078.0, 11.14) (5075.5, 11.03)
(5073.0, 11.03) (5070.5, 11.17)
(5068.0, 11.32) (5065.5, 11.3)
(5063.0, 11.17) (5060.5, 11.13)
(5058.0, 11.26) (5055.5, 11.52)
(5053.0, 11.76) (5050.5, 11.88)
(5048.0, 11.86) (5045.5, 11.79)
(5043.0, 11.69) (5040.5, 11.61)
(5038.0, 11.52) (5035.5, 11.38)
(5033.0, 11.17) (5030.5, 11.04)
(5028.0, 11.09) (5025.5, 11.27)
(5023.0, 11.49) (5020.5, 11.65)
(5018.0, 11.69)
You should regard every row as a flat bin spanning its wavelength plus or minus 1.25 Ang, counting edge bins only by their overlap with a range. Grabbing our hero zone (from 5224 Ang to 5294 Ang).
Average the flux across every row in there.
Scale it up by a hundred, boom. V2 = 1109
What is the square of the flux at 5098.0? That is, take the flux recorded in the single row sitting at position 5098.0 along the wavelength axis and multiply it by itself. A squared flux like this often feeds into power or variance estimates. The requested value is 123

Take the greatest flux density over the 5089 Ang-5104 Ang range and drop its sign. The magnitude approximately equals 11.6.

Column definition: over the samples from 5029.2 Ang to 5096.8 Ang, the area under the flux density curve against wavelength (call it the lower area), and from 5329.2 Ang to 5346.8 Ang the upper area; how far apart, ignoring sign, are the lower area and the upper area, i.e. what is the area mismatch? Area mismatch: 560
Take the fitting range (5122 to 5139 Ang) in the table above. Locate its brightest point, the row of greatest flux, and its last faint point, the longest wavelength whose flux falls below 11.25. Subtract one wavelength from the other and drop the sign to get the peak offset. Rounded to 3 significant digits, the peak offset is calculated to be 15.0 Ang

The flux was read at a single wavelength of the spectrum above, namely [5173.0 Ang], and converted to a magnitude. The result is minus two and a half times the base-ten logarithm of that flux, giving -2.66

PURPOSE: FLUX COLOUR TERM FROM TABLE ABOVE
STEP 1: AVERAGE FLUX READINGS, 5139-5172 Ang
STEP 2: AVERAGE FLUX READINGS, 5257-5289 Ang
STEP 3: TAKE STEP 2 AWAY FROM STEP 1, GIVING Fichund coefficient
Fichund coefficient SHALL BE 0.23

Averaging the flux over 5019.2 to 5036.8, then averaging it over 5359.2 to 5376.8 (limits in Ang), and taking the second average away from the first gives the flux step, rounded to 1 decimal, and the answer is 0.1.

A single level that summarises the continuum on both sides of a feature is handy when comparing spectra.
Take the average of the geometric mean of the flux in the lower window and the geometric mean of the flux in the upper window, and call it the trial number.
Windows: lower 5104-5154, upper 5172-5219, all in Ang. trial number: 11.3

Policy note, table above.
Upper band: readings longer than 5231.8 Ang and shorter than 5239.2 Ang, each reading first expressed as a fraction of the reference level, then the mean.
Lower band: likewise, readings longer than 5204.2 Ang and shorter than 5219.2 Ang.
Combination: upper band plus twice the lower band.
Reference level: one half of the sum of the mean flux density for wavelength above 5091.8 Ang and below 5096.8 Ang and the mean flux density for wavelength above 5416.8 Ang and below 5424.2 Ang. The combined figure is 3.08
